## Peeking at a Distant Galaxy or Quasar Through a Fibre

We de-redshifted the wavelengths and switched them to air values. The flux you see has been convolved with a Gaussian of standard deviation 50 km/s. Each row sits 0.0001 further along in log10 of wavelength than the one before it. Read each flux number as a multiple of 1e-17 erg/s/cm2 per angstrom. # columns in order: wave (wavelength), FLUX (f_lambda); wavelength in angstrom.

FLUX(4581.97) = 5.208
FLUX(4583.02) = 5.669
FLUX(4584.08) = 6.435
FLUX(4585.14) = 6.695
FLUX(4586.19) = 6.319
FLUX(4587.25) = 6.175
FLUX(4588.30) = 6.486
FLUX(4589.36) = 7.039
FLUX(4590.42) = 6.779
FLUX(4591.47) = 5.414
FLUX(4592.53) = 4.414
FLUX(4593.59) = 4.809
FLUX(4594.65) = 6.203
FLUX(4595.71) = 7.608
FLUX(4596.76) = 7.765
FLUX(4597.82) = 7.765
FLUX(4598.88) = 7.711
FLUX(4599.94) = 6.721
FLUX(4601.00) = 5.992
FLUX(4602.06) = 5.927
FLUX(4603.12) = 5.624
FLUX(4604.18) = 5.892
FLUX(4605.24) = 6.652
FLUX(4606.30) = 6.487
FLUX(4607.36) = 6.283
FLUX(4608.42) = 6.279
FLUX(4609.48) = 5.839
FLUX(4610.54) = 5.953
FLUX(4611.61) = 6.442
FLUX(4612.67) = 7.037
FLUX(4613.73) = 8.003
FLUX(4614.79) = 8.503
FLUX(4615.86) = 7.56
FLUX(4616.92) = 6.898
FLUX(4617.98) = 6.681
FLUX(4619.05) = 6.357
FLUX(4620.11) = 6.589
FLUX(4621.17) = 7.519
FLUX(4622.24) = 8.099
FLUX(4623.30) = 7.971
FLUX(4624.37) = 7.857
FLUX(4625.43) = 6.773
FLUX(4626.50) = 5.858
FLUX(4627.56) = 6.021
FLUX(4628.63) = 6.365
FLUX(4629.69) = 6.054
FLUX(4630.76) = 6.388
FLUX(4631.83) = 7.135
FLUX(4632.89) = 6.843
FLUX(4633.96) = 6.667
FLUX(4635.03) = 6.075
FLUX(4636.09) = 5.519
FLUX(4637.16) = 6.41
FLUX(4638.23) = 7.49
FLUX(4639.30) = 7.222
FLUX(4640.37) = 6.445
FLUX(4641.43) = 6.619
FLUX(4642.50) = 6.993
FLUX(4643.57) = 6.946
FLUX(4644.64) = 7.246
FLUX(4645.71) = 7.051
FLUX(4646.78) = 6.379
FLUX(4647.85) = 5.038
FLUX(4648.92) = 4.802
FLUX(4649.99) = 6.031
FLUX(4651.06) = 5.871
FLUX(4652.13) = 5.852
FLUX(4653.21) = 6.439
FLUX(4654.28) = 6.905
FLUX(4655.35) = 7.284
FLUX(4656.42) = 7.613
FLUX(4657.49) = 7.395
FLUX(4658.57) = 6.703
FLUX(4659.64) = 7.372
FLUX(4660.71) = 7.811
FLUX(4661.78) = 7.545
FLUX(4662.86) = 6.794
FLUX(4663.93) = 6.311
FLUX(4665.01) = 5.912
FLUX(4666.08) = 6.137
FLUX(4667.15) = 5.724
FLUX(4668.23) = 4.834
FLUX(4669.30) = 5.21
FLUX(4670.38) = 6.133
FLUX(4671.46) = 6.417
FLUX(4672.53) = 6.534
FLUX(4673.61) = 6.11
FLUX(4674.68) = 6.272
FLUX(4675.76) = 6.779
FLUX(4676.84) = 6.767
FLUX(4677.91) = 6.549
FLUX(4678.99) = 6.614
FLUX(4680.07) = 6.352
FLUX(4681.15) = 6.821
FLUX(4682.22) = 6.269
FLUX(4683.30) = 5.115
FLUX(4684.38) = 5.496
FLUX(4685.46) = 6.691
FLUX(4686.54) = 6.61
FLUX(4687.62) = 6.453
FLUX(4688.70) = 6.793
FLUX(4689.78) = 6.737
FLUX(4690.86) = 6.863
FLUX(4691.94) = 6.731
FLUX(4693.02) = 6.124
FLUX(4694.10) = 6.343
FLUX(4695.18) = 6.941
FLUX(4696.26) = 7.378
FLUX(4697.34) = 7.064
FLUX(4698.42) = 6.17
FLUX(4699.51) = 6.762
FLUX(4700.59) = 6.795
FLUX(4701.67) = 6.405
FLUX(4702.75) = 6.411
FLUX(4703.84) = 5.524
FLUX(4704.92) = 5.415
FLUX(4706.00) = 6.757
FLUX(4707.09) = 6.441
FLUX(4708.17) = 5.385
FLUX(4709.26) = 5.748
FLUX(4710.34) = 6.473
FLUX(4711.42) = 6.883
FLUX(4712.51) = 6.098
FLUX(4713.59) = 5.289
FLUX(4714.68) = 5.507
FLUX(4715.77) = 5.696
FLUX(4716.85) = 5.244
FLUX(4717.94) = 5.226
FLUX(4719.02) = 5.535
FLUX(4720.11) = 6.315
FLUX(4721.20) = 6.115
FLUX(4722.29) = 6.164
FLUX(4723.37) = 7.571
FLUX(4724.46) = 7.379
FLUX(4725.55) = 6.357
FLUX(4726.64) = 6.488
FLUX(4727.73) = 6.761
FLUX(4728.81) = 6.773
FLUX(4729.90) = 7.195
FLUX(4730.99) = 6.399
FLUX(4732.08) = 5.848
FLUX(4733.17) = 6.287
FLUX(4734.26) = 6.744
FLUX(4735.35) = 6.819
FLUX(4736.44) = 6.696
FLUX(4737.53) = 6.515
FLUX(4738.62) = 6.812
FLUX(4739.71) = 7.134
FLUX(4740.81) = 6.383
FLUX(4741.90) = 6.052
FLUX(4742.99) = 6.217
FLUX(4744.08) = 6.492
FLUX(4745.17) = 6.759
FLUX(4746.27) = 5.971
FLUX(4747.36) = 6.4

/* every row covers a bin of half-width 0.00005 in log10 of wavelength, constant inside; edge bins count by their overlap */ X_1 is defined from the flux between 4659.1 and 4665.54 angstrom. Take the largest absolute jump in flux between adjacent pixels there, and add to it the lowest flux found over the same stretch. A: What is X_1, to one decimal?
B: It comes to 6.7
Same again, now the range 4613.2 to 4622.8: 7.3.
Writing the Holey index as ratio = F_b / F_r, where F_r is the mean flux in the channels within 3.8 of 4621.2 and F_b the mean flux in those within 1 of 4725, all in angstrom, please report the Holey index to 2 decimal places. 0.94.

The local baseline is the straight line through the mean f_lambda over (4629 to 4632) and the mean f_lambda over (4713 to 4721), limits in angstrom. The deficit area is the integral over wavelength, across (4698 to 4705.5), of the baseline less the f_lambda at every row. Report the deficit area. -3.7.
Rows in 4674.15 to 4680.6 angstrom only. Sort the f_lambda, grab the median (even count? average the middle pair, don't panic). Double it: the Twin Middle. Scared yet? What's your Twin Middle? 13.2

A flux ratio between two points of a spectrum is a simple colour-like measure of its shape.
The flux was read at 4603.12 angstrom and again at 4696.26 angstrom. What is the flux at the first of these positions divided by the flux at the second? 0.76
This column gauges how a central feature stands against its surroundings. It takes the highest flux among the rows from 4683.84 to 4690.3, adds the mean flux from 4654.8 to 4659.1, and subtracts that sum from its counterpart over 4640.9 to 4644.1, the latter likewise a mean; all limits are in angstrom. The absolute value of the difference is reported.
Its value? 7.2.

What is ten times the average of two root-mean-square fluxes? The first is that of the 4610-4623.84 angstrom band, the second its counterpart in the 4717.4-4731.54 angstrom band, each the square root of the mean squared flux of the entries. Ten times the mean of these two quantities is 68.8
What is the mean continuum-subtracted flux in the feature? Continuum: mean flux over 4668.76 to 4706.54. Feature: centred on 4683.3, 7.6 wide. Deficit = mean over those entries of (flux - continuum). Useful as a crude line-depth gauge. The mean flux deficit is -0.22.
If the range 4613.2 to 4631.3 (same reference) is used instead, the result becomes 0.62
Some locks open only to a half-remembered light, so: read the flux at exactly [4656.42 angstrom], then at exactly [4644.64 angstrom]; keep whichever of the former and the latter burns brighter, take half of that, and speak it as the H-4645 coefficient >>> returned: 3.81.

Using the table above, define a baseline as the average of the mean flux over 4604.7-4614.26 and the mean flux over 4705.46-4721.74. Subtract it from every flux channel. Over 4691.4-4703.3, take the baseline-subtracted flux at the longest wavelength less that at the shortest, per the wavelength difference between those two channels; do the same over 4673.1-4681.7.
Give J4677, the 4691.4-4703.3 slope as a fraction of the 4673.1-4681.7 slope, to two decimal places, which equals -0.31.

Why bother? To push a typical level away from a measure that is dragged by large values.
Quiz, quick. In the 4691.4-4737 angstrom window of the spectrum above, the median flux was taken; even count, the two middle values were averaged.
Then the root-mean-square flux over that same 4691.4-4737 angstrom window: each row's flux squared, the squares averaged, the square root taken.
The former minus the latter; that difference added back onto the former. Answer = 6.4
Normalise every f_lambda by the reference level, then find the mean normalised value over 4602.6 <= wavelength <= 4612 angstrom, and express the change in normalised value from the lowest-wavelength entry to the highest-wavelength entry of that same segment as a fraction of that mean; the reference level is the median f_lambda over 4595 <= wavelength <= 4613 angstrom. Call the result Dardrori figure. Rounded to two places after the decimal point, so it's 0.13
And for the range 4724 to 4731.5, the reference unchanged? -0.14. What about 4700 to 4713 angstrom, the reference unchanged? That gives -0.11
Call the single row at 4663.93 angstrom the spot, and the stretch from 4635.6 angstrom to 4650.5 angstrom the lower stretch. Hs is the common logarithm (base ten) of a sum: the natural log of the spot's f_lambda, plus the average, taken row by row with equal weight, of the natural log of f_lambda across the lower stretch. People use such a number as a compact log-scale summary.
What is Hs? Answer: 0.568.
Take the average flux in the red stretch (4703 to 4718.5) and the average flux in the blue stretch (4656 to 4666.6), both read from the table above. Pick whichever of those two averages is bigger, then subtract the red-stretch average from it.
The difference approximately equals 1.1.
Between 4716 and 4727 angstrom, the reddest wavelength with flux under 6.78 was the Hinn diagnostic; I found 4726.64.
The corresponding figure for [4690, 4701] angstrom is 4699.51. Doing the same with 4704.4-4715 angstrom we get 4714.68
